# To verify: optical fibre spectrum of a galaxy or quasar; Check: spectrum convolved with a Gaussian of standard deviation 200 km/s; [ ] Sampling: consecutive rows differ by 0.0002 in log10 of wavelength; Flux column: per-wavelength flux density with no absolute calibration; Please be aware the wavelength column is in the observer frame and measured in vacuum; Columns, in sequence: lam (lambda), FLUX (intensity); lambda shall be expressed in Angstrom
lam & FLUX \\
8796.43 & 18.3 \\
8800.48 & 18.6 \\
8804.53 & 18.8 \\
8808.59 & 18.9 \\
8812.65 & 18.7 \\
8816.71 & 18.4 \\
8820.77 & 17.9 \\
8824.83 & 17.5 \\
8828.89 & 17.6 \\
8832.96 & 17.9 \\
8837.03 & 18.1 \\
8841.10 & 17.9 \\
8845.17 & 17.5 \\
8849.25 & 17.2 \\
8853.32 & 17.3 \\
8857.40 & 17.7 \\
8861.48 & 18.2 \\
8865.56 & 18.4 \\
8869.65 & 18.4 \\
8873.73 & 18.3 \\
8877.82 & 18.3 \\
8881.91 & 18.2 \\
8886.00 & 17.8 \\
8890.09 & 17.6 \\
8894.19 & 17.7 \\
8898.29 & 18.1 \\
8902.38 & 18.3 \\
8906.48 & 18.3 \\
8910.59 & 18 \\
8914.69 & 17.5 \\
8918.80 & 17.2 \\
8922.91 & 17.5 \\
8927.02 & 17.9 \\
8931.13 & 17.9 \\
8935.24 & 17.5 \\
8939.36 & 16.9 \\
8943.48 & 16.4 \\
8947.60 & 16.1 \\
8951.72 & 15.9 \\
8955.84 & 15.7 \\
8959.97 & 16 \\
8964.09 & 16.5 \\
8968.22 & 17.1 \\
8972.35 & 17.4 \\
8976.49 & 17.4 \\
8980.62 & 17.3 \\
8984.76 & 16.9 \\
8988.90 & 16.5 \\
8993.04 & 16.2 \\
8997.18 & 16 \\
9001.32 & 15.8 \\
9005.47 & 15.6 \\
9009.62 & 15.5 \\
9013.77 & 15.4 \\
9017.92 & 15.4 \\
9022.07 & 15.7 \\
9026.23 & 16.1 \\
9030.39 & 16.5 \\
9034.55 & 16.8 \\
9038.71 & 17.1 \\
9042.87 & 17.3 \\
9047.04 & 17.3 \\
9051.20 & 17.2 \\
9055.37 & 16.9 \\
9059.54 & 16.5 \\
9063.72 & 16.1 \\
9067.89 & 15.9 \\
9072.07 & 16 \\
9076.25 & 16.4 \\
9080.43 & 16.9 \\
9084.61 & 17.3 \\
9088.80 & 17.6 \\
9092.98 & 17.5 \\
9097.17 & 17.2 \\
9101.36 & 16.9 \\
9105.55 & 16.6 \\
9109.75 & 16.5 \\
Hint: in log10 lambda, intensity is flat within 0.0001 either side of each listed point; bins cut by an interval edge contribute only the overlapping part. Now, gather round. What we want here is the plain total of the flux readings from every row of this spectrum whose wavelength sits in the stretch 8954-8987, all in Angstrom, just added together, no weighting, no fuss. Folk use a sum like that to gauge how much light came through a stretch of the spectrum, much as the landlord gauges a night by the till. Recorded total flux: 134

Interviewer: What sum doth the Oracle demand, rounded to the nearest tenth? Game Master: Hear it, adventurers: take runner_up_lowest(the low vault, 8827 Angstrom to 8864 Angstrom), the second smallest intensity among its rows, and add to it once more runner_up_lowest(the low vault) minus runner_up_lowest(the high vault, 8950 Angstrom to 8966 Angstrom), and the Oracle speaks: 18.7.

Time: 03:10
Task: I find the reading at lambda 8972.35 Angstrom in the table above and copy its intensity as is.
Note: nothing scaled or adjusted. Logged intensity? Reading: 17.4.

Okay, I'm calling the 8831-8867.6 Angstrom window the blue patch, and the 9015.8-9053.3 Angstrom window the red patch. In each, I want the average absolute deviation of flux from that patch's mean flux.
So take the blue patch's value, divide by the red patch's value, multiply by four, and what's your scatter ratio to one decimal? 2.2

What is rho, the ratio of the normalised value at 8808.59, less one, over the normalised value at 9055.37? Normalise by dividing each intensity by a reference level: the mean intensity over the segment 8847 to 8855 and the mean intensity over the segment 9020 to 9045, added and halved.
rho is 0.12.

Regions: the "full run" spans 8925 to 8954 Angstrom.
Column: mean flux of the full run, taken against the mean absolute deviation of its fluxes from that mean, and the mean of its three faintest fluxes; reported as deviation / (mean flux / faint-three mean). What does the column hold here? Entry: 0.67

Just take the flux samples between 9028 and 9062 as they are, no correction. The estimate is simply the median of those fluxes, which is 17.0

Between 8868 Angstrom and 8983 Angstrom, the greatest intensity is 18.4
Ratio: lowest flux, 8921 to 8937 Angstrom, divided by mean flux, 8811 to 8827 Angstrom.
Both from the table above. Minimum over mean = 0.97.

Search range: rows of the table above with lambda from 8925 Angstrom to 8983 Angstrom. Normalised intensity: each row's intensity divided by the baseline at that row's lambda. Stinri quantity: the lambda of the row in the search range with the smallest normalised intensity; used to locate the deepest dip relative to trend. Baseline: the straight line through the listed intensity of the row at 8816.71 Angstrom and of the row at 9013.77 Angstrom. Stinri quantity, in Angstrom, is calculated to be 8955.84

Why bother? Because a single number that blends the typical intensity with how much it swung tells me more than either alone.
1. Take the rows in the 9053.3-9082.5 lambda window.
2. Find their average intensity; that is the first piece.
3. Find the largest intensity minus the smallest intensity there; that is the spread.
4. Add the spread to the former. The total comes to 17.4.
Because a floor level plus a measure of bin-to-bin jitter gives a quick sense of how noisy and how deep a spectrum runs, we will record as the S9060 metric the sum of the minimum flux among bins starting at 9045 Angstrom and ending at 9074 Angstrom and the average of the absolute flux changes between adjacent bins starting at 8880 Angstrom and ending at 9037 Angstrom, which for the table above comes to 16.2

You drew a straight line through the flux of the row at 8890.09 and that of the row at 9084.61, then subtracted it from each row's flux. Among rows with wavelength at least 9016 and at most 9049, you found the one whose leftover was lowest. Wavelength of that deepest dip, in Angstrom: 9017.92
